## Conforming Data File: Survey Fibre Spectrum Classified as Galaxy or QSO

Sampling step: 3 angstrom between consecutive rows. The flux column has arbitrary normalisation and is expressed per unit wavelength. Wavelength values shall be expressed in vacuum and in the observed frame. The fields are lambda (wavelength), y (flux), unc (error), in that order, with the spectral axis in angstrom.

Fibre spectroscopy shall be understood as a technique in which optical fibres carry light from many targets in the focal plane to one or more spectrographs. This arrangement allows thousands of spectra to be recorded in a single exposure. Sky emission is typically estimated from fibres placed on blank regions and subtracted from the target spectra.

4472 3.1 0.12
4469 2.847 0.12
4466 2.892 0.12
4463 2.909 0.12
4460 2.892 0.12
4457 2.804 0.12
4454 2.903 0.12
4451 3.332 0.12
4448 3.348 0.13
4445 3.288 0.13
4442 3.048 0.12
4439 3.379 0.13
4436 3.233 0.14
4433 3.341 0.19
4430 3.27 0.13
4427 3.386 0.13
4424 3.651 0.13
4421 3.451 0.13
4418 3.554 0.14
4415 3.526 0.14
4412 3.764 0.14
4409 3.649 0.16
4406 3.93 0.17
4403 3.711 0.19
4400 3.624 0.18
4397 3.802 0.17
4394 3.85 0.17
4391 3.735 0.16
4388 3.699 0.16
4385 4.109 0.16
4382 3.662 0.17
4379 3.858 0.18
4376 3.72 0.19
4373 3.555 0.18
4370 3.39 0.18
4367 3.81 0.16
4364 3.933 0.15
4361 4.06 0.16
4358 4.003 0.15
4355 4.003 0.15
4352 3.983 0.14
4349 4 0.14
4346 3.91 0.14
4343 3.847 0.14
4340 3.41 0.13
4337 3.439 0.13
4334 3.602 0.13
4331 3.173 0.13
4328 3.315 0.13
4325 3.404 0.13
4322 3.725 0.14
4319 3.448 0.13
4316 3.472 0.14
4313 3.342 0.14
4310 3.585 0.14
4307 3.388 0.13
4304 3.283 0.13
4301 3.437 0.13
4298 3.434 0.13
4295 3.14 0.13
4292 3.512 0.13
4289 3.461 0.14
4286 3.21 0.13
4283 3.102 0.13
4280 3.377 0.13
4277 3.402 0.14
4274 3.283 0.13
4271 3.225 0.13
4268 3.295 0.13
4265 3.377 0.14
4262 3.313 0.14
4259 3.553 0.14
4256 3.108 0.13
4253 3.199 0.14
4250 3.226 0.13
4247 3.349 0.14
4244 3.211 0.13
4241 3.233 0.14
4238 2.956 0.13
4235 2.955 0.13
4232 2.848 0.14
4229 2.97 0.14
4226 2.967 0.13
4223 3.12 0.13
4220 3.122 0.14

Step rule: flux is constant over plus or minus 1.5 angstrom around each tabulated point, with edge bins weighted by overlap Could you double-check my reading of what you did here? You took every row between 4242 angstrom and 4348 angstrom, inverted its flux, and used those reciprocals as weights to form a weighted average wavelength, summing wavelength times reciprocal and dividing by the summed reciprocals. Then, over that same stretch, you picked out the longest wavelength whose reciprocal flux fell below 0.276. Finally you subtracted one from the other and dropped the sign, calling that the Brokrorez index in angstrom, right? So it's 51.9 angstrom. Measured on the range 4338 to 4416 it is 34.2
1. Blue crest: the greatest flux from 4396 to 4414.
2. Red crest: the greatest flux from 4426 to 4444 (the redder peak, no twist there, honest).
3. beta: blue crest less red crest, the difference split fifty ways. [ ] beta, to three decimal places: 0.011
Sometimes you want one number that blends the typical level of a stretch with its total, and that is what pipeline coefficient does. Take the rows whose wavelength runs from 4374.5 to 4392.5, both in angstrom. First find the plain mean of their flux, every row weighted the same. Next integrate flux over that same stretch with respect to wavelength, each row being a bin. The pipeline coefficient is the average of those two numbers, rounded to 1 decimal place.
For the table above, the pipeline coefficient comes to 36.1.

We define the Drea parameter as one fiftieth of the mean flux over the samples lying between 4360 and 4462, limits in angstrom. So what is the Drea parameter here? 0.071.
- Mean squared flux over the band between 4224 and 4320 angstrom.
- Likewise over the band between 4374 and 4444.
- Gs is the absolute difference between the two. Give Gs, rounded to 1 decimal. 2.3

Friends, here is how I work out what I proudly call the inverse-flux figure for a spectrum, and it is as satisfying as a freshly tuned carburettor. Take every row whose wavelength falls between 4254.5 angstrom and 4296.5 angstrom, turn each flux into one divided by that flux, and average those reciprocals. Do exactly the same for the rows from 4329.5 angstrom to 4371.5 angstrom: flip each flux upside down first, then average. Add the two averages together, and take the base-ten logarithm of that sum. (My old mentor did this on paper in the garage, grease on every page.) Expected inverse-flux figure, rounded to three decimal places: -0.244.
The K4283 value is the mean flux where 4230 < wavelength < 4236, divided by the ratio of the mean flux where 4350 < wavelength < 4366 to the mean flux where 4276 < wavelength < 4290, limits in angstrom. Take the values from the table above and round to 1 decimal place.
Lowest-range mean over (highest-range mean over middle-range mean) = 2.4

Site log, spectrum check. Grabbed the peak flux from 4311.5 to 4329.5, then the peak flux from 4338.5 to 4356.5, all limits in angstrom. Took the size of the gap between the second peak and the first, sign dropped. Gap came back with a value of 0.28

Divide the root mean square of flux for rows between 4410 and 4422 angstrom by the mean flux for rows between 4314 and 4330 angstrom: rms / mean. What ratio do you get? 1.03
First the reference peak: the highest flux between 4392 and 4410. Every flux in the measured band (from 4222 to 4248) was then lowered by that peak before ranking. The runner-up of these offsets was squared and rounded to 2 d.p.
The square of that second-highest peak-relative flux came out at 0.49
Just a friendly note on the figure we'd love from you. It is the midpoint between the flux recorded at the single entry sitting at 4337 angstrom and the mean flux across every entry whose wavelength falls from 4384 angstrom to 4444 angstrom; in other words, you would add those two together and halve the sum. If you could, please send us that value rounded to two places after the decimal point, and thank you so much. 3.51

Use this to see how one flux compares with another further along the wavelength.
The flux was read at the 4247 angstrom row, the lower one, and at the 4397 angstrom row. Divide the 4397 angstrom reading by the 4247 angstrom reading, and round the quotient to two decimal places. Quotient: 1.14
